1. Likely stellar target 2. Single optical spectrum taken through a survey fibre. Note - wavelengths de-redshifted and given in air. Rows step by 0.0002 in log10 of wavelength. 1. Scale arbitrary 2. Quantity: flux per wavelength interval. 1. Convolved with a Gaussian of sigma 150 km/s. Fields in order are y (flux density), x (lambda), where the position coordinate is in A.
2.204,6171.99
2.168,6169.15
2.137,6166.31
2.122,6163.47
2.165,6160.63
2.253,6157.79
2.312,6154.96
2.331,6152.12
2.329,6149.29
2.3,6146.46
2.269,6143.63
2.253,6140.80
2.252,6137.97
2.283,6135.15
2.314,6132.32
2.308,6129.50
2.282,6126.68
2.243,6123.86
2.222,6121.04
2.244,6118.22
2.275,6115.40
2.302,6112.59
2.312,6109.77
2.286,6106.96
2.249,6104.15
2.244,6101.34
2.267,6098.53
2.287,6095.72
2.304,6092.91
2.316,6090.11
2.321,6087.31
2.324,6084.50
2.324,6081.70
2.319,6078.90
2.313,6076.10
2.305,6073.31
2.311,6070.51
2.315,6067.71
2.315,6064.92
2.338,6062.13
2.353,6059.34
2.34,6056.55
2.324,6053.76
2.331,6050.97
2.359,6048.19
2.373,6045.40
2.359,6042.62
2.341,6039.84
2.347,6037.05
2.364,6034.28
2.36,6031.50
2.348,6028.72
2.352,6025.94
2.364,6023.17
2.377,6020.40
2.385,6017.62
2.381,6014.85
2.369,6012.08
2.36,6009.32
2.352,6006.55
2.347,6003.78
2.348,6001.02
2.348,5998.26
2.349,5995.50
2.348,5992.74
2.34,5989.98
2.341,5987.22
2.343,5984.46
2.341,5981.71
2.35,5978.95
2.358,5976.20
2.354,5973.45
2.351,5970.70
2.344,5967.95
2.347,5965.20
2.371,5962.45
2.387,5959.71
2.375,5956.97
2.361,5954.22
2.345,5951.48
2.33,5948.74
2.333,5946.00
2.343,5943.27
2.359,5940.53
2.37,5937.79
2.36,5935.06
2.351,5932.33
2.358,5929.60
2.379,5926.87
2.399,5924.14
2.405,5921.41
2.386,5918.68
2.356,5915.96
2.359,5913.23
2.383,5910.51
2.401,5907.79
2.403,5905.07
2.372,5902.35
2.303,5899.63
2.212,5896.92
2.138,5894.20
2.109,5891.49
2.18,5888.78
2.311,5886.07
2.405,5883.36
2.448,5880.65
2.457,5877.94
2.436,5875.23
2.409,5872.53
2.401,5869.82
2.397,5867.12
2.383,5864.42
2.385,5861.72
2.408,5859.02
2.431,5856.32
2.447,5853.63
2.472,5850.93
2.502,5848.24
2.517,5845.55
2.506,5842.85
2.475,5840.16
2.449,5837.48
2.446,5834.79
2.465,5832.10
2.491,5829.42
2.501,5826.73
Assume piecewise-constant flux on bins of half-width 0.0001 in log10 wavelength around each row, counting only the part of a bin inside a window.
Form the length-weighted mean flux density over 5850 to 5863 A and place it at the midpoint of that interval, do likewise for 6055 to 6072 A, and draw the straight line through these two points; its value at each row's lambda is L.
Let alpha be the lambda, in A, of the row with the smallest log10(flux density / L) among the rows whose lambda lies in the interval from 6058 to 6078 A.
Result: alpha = 6073.31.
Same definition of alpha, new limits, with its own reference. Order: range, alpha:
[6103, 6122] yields 6121.04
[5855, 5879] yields 5864.42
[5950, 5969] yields 5951.48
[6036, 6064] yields 6053.76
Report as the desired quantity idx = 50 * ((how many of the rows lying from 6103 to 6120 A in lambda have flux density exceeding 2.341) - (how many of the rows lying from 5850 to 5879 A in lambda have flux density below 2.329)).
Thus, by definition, 0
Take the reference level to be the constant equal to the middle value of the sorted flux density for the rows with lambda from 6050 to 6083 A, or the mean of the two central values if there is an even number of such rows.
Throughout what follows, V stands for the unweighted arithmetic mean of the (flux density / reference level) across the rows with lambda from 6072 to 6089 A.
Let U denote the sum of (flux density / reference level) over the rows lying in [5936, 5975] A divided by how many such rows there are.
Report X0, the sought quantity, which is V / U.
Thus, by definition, 0.98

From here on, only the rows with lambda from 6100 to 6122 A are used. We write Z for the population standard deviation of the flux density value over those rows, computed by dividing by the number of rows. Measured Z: 0.03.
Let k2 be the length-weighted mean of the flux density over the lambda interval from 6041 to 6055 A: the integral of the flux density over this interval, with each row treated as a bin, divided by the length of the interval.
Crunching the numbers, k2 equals 2.35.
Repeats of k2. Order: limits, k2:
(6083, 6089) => 2.32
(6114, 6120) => 2.26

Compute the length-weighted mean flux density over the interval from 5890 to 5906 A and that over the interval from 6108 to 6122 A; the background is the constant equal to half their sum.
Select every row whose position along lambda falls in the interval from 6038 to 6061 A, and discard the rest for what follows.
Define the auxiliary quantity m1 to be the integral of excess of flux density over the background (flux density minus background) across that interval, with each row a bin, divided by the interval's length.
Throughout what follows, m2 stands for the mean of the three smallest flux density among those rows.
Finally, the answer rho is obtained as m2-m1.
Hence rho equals 2.247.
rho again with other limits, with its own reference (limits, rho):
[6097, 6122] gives 2.231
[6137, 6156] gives 2.228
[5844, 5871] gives 2.216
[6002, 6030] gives 2.248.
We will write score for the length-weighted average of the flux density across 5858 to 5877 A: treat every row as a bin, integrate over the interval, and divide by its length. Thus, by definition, 2.40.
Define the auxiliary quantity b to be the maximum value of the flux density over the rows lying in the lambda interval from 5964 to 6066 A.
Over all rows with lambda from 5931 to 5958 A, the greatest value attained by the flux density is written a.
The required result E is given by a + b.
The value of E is 4.76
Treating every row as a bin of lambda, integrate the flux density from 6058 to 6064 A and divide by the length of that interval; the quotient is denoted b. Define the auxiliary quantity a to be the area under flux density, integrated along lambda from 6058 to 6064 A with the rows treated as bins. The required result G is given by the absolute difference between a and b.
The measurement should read 11.7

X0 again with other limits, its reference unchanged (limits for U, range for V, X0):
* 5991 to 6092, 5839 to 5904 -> 1.02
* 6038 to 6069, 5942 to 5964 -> 1.01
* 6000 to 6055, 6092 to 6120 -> 0.97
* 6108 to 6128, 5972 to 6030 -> 1.04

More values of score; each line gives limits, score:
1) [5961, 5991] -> 2.35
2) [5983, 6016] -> 2.35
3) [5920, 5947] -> 2.37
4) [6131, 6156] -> 2.29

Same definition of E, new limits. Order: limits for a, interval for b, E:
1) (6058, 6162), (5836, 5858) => 4.87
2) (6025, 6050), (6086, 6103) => 4.69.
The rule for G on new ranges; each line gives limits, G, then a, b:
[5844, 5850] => 12.5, 15.0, 2.51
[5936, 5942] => 11.8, 14.2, 2.36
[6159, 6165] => 10.7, 12.9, 2.14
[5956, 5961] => 9.5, 11.9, 2.38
